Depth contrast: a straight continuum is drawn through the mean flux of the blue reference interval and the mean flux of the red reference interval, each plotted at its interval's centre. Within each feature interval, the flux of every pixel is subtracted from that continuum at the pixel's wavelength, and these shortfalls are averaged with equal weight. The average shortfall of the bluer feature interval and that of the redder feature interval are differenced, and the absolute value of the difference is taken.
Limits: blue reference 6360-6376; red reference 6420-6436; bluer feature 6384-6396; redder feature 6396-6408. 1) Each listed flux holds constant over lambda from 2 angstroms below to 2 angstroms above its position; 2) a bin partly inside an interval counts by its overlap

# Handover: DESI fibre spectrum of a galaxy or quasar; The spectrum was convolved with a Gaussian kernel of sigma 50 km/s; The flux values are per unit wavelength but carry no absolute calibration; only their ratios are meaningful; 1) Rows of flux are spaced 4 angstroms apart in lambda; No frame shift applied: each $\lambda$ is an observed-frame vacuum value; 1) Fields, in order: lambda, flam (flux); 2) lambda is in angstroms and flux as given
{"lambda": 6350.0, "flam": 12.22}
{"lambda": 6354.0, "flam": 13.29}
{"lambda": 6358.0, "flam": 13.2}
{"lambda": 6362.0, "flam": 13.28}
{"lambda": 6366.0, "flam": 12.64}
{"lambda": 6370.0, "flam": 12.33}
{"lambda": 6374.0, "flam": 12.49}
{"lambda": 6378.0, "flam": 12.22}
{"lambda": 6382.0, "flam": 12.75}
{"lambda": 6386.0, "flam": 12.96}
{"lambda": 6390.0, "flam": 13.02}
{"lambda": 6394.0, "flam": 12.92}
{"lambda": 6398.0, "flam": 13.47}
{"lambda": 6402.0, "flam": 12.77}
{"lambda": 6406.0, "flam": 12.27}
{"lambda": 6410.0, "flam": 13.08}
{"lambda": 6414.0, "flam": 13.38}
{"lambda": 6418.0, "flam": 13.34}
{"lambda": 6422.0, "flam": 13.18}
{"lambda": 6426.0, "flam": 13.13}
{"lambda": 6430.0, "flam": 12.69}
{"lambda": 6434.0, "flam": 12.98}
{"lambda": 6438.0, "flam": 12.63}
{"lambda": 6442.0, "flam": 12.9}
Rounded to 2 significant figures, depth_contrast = 0.19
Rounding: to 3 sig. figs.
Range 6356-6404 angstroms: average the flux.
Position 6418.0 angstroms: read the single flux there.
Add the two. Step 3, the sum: 26.2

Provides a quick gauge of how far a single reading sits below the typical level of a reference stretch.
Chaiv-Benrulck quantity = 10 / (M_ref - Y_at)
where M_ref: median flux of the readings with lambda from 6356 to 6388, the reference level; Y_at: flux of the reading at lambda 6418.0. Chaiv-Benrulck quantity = -16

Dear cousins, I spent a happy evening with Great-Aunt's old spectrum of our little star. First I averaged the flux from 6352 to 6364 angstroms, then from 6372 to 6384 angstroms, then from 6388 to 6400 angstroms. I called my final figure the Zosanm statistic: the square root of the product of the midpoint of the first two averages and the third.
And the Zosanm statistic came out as 13.0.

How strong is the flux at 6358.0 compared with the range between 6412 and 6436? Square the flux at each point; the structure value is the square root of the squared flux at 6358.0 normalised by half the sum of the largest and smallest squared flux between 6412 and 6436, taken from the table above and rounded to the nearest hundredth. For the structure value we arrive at 1.01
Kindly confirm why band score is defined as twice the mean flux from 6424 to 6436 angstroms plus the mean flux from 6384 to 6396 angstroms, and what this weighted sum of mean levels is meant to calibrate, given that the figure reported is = 38.8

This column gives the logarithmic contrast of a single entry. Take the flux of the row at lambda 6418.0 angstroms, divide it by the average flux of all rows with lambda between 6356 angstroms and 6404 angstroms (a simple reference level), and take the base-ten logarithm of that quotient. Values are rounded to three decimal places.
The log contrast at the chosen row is 0.017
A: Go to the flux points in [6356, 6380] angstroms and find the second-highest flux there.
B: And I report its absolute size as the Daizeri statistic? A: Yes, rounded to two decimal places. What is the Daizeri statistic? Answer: 13.20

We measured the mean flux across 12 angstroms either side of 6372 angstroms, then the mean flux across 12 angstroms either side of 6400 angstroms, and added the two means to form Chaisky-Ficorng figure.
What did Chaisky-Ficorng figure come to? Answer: 25.5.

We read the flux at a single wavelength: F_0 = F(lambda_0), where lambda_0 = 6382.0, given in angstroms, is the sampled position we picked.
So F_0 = 12.75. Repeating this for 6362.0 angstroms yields 13.28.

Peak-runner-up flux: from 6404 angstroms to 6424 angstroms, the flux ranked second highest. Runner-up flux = 13.34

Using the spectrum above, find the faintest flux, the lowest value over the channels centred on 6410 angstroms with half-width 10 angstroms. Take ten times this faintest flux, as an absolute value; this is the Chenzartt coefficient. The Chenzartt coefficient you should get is 123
